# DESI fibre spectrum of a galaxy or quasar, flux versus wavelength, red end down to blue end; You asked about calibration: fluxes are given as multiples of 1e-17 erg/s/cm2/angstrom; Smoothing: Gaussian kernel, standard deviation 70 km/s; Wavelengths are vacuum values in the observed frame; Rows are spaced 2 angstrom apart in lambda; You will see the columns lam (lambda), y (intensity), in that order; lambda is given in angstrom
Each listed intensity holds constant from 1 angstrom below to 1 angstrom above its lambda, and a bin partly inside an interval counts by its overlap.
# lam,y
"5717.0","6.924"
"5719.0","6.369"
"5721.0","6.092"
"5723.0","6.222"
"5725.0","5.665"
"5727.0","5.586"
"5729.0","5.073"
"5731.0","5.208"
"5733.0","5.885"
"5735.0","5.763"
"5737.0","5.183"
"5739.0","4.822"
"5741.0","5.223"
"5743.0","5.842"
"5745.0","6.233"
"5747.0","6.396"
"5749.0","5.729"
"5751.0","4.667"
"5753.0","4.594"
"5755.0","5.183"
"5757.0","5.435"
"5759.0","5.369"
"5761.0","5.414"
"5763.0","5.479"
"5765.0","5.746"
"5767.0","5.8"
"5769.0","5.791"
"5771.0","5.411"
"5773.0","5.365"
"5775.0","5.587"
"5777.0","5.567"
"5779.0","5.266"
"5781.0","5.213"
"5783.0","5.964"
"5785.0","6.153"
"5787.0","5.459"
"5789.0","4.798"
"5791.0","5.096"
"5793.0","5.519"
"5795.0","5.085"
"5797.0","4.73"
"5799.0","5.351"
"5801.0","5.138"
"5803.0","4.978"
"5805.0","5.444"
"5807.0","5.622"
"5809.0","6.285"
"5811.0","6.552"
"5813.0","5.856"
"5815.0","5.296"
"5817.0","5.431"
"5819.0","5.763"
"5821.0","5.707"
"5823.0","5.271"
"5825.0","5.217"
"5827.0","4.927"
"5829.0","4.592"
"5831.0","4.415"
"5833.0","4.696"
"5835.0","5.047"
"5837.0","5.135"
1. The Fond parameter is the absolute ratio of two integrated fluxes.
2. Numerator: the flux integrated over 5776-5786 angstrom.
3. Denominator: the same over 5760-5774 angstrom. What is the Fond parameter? 0.72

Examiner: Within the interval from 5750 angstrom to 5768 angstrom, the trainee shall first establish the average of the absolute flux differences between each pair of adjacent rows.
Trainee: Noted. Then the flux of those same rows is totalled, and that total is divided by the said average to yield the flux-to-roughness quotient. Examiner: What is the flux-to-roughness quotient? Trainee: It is 270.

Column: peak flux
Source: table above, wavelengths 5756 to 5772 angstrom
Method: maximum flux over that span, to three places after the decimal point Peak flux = 5.800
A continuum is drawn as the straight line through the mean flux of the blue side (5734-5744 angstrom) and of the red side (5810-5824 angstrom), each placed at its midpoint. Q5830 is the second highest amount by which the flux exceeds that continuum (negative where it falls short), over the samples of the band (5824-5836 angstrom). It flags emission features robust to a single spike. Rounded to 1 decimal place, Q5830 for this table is -0.7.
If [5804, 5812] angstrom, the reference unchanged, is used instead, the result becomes 0.6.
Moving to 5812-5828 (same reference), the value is 0.1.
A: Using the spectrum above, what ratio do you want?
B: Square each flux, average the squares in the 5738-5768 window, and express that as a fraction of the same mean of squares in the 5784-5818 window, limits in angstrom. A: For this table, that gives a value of 1.00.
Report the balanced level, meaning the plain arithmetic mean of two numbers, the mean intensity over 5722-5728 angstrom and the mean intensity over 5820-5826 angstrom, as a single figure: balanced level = 5.61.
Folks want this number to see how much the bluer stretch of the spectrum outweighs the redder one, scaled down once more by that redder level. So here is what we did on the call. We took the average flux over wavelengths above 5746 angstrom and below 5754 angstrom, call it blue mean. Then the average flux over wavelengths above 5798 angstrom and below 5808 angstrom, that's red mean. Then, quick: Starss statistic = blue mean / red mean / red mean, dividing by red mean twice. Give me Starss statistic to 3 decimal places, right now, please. 0.190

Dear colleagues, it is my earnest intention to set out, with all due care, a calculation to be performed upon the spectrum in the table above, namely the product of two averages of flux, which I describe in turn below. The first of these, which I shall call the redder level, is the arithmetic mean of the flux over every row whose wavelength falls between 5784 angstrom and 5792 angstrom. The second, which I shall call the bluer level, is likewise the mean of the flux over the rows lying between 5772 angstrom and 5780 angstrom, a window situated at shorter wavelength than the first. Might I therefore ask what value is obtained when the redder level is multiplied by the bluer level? 29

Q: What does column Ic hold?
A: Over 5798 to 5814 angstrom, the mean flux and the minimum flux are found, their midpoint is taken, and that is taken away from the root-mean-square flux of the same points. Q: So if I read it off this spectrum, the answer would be 0.36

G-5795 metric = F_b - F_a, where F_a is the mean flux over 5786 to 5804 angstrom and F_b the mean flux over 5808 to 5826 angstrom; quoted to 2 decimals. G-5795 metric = 0.58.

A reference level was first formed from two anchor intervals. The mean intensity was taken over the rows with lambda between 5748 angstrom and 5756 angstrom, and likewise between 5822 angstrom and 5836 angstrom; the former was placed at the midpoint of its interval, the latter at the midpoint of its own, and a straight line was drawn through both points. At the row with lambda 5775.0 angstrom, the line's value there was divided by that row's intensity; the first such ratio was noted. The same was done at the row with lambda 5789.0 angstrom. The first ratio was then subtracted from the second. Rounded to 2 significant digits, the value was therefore 0.14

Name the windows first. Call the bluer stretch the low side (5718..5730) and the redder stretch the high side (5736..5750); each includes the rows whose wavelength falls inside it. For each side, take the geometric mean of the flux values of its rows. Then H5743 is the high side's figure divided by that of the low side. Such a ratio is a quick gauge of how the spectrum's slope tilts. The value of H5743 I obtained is 0.96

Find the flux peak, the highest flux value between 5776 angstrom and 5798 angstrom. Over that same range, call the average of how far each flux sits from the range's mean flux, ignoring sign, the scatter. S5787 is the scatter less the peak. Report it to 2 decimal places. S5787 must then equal -5.81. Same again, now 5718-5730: -5.98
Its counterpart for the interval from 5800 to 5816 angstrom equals -6.11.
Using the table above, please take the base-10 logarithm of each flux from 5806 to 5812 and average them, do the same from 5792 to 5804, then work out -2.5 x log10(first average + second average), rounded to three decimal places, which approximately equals -0.439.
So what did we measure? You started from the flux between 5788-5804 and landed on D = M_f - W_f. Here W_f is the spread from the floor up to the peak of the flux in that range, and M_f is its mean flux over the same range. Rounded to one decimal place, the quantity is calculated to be 4.3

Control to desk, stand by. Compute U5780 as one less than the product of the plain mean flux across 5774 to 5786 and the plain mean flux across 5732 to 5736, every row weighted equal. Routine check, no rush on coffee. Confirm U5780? 32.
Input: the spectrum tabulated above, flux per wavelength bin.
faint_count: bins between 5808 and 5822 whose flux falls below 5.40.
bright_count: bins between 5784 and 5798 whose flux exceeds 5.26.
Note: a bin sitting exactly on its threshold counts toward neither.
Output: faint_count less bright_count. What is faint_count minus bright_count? -2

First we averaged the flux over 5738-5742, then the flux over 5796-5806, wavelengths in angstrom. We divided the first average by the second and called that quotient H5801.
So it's 0.98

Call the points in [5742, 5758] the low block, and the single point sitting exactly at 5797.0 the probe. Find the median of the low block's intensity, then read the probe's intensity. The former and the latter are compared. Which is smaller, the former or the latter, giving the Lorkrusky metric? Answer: 4.7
